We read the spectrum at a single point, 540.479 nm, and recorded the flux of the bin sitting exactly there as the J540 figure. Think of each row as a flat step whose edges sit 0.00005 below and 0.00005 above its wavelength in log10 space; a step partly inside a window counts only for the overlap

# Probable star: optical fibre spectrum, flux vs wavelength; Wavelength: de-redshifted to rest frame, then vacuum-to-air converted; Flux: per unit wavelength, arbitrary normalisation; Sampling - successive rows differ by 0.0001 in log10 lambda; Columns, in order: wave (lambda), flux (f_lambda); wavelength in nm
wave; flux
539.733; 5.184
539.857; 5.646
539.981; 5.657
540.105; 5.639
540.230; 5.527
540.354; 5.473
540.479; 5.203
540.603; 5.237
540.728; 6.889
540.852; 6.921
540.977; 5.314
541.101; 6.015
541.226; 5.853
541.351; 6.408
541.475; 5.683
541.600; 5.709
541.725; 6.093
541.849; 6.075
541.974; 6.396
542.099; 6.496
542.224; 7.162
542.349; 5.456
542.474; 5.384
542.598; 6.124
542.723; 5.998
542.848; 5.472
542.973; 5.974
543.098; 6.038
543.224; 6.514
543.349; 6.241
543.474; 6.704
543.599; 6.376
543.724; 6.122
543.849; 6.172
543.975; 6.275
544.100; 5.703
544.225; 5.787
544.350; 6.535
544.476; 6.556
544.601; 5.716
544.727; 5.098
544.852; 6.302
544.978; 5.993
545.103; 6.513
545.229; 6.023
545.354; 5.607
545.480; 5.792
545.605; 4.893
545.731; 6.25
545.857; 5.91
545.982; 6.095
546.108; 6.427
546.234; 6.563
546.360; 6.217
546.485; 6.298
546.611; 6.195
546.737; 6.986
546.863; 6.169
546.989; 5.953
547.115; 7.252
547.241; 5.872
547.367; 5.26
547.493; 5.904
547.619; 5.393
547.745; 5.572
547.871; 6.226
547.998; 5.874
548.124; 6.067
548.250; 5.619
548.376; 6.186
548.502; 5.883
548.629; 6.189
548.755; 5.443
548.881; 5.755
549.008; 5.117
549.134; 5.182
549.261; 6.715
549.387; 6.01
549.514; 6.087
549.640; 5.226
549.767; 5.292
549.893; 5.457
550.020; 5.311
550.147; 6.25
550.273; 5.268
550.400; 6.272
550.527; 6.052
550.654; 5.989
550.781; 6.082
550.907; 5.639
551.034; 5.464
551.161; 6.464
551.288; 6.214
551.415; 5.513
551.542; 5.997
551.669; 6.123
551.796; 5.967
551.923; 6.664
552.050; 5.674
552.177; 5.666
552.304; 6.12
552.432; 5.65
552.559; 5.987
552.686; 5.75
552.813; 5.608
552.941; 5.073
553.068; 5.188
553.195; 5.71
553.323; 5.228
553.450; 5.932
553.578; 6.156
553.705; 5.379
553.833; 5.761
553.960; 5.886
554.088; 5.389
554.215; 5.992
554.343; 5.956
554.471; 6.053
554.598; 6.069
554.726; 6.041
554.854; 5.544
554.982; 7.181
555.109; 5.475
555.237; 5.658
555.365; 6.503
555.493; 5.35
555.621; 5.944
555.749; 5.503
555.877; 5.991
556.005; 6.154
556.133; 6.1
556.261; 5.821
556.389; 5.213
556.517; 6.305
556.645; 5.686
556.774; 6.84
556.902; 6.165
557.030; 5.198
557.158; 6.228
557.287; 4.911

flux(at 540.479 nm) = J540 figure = 5.203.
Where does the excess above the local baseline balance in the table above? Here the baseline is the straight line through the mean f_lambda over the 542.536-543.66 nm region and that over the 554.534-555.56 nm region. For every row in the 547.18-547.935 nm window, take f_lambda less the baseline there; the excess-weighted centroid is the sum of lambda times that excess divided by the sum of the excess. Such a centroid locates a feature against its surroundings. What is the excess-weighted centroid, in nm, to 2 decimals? 547.49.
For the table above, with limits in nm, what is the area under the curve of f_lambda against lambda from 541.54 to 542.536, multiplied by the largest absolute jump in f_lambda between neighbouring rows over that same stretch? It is 10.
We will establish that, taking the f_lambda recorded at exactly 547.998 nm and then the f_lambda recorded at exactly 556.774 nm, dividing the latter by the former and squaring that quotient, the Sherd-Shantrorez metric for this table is 1.36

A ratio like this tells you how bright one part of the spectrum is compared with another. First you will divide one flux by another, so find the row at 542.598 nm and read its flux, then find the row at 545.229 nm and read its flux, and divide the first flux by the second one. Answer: 1.02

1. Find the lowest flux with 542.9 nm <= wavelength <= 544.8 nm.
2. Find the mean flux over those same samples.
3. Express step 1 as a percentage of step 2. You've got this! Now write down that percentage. 83.3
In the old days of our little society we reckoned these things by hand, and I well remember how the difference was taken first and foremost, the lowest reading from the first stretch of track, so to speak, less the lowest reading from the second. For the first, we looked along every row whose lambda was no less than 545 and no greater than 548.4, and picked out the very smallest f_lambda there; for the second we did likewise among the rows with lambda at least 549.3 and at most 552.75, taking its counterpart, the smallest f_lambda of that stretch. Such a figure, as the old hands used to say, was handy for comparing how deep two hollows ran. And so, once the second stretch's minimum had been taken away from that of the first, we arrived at -0.33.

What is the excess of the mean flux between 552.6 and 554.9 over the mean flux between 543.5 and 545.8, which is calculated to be -0.28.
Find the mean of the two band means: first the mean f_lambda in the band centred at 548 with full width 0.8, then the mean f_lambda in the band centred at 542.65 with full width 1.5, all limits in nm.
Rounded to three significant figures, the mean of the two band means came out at 5.98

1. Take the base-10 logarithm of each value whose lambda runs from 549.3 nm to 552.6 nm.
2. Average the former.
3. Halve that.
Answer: 0.384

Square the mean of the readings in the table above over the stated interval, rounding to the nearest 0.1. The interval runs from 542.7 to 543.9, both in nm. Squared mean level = 38.0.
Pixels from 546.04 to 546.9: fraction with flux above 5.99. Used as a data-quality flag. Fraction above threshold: 1.0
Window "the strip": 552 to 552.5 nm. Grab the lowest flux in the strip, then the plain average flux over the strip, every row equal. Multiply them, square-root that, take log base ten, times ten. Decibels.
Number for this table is 7.57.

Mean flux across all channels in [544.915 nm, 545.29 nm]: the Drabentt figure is 6.2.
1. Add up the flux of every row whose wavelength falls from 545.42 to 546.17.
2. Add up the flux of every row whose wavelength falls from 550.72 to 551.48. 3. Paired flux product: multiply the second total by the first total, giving 1251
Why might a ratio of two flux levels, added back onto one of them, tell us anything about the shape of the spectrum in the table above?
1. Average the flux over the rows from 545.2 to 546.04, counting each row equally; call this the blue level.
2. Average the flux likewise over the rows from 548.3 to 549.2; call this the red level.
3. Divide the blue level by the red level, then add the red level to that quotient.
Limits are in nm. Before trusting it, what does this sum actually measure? 6.70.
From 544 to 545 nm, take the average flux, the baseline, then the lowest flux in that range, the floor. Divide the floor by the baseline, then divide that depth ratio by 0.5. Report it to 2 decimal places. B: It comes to 1.71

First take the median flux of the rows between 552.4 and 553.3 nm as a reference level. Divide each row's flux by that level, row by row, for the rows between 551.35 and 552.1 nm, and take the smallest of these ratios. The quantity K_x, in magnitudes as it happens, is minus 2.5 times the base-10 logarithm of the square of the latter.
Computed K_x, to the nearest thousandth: 0.053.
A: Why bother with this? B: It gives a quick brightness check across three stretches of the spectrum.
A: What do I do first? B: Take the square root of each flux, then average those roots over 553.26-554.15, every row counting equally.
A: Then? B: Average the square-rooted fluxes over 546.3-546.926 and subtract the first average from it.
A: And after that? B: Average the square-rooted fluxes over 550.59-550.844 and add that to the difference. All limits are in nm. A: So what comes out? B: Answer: 2.60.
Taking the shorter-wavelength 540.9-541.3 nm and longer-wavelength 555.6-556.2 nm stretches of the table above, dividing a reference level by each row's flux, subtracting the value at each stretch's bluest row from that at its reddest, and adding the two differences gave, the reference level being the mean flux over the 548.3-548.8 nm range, -0.13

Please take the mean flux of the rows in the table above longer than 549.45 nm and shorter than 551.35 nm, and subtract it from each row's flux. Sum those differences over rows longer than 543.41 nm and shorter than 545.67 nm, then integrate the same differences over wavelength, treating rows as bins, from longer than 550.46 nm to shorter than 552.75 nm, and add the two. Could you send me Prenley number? 4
